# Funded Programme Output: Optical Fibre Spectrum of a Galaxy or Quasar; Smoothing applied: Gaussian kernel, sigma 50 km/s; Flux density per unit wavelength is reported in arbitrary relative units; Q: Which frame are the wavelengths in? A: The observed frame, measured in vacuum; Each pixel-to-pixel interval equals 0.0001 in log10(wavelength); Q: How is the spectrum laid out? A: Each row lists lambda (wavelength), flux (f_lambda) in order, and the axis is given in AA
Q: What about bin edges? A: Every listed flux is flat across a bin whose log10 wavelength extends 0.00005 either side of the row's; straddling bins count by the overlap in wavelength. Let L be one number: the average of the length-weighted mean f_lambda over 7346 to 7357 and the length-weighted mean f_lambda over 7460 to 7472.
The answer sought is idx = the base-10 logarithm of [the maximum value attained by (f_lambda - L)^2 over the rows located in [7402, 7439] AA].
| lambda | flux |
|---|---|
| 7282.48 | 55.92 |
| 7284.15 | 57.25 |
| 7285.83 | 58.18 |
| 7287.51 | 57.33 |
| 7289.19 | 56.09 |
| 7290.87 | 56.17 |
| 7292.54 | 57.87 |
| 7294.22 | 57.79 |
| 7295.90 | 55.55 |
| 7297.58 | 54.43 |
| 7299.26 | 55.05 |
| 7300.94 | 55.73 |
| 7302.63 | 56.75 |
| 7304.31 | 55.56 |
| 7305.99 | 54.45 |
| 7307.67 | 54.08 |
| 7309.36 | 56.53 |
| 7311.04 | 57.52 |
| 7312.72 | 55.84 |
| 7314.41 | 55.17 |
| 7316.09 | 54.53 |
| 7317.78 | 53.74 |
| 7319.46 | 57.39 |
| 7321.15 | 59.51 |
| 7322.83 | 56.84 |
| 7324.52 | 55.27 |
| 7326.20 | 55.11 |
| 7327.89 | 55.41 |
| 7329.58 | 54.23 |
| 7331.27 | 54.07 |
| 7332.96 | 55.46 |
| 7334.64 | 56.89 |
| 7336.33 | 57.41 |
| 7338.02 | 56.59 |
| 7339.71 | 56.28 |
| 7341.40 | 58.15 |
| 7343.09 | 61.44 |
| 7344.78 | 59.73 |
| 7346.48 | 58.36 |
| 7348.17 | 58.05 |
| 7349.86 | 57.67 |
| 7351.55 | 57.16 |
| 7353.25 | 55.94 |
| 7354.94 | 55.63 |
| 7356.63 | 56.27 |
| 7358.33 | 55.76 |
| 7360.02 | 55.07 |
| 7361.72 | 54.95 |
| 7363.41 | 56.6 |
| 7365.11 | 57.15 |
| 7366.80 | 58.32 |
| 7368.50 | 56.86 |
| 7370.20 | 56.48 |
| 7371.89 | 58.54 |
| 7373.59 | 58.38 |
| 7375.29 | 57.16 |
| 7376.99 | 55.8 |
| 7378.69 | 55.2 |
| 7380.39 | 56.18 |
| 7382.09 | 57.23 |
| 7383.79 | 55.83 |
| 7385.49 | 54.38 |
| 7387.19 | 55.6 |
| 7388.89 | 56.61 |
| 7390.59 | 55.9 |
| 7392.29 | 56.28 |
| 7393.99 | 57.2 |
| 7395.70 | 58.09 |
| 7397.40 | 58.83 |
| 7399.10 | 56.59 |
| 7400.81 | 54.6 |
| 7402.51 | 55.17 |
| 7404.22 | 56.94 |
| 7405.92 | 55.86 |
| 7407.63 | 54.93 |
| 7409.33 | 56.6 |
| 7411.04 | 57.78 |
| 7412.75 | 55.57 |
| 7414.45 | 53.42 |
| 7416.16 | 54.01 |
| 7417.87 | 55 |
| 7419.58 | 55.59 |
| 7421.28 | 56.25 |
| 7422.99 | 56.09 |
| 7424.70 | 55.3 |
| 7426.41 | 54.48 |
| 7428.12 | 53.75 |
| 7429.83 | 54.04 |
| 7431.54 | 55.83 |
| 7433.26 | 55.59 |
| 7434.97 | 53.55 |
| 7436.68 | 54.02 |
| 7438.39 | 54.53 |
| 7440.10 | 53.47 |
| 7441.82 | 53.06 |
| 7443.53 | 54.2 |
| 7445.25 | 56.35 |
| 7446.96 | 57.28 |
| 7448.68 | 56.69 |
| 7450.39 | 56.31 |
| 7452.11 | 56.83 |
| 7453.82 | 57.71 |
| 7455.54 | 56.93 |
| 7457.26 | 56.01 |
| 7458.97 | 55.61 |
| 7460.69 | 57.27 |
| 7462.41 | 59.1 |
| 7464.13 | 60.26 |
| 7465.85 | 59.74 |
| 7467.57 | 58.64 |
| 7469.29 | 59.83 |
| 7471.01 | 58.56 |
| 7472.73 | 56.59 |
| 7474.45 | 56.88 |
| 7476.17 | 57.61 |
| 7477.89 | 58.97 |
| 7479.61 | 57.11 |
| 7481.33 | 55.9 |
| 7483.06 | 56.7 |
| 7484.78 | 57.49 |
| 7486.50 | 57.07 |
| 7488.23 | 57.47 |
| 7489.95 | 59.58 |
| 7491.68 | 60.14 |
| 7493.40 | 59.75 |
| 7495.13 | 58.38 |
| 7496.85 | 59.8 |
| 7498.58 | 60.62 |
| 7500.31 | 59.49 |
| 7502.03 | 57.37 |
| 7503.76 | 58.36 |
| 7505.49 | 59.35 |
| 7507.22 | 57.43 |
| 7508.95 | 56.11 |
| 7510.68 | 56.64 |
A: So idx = 1.33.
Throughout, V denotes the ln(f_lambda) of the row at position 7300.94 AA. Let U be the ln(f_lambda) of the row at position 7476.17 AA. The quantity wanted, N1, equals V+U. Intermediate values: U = 4.05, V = 4.021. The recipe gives 8.07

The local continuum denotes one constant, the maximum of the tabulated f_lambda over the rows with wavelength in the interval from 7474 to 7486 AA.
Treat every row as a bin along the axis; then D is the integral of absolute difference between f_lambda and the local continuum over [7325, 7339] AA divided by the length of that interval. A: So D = 3.3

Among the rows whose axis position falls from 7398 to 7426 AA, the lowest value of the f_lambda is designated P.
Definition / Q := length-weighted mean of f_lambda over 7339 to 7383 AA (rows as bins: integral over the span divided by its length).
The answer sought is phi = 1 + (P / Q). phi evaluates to 1.94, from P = 53.42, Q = 57.1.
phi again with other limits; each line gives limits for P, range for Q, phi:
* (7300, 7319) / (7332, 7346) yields 1.93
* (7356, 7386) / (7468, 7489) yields 1.95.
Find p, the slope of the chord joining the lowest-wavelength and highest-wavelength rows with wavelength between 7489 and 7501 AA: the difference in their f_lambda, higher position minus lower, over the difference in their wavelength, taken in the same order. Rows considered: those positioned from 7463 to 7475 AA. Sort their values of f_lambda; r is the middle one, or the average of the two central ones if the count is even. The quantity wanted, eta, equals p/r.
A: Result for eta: -0.0001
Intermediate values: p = -0.01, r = 58.6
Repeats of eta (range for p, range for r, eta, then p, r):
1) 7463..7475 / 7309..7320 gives -0.0059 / -0.33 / 55.8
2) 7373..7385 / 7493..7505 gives -0.0042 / -0.25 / 59.5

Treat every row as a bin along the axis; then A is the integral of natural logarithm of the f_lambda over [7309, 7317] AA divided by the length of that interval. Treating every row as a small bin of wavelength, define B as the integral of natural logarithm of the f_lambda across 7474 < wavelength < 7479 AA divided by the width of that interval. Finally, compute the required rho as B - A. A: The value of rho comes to 0.04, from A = 4.02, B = 4.06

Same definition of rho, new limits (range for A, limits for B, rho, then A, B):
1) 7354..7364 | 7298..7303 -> -0.01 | 4.02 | 4.01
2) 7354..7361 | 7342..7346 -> 0.07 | 4.02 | 4.09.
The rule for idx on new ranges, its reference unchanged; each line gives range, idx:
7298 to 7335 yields 1.27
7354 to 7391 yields 1.12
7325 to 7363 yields 1.20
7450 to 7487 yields 0.77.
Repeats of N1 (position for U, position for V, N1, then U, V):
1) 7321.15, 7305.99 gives 8.08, 4.09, 3.997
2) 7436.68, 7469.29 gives 8.08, 3.99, 4.092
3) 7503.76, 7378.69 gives 8.08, 4.07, 4.011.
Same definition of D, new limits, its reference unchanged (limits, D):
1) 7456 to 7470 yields 1.4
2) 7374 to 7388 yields 3.0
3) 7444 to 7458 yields 2.3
